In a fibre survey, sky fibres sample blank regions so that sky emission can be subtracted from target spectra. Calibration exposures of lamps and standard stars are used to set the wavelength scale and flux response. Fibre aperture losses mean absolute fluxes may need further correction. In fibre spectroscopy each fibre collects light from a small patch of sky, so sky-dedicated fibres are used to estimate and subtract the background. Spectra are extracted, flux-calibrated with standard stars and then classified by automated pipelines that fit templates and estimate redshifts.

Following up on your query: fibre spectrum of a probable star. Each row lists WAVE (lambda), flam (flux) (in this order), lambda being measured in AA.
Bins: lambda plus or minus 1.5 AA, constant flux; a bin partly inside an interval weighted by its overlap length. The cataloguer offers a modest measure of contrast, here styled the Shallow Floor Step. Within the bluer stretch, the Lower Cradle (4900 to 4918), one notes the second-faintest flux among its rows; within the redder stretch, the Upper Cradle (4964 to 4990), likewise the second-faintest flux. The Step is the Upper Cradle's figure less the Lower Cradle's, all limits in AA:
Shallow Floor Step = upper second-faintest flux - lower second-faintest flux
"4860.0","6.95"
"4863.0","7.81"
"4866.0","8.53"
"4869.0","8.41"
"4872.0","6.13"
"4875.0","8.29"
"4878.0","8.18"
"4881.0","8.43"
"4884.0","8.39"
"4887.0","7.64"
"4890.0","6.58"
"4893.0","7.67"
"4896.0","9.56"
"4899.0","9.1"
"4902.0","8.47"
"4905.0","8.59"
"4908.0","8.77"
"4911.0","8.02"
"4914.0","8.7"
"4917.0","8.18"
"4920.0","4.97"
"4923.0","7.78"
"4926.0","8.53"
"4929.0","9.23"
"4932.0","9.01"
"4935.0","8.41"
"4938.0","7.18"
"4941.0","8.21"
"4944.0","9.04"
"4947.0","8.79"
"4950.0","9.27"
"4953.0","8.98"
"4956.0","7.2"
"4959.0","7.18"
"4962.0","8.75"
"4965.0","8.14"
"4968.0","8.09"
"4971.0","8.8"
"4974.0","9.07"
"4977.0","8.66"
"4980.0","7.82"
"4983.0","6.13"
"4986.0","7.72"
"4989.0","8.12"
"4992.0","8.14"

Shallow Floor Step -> -0.46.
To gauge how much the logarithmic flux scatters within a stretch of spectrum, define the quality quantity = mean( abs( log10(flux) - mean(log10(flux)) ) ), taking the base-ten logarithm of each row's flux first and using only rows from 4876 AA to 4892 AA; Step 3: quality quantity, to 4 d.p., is 0.0337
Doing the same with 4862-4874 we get 0.0483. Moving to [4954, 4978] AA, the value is 0.0312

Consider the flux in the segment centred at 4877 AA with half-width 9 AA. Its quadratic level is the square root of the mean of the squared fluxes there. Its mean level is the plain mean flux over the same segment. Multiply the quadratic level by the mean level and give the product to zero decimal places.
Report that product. 64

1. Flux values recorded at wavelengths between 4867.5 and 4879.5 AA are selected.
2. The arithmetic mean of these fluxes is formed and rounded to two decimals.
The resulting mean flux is 7.75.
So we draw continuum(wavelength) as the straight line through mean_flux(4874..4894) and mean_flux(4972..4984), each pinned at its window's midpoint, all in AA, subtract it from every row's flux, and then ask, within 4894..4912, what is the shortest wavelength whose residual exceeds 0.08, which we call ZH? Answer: 4896.0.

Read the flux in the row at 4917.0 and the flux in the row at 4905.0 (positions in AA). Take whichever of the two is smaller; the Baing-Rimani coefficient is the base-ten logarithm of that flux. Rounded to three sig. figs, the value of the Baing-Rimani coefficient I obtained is 0.913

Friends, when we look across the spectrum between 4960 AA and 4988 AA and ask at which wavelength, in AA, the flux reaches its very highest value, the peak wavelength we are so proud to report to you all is 4974.0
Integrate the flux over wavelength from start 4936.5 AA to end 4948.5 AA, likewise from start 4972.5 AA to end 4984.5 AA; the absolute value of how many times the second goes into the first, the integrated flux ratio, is 1.05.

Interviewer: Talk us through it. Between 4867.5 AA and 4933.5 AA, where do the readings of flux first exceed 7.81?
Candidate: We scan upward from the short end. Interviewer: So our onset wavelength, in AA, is 4869.0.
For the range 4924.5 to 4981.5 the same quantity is 4926.0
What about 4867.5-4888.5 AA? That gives 4869.0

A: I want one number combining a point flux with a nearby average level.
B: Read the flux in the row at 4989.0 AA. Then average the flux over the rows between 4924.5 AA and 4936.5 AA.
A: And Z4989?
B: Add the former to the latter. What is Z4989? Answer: 16.9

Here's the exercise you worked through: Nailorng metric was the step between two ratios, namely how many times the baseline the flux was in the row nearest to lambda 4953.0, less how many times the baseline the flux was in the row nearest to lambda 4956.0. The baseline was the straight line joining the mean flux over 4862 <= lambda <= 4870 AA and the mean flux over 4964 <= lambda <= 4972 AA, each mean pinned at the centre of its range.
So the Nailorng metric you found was 0.21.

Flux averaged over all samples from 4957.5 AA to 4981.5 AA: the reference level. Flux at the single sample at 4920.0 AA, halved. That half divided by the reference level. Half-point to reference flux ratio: 0.299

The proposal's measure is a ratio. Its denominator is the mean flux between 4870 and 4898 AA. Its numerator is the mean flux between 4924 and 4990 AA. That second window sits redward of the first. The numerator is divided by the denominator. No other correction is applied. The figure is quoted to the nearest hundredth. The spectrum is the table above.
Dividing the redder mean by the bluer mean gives 1.05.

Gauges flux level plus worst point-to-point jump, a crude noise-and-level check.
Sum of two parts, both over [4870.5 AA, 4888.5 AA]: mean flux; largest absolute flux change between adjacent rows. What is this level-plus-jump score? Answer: 10.0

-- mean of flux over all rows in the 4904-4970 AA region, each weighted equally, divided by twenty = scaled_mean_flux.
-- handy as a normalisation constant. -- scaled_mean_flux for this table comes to 0.411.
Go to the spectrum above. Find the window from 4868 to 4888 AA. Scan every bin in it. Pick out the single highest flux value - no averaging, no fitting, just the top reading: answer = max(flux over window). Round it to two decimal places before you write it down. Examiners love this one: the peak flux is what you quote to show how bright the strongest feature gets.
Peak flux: 8.43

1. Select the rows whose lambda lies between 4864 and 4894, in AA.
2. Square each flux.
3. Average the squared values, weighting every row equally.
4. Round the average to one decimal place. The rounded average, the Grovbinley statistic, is 61.9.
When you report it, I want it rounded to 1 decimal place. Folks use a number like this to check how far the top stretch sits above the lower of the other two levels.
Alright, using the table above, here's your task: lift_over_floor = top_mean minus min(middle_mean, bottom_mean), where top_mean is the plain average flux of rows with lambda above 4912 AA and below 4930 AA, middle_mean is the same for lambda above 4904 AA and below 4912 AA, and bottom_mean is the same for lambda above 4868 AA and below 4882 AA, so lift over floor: 0.0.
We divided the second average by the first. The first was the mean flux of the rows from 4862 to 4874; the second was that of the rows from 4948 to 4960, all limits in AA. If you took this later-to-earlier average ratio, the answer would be 1.06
